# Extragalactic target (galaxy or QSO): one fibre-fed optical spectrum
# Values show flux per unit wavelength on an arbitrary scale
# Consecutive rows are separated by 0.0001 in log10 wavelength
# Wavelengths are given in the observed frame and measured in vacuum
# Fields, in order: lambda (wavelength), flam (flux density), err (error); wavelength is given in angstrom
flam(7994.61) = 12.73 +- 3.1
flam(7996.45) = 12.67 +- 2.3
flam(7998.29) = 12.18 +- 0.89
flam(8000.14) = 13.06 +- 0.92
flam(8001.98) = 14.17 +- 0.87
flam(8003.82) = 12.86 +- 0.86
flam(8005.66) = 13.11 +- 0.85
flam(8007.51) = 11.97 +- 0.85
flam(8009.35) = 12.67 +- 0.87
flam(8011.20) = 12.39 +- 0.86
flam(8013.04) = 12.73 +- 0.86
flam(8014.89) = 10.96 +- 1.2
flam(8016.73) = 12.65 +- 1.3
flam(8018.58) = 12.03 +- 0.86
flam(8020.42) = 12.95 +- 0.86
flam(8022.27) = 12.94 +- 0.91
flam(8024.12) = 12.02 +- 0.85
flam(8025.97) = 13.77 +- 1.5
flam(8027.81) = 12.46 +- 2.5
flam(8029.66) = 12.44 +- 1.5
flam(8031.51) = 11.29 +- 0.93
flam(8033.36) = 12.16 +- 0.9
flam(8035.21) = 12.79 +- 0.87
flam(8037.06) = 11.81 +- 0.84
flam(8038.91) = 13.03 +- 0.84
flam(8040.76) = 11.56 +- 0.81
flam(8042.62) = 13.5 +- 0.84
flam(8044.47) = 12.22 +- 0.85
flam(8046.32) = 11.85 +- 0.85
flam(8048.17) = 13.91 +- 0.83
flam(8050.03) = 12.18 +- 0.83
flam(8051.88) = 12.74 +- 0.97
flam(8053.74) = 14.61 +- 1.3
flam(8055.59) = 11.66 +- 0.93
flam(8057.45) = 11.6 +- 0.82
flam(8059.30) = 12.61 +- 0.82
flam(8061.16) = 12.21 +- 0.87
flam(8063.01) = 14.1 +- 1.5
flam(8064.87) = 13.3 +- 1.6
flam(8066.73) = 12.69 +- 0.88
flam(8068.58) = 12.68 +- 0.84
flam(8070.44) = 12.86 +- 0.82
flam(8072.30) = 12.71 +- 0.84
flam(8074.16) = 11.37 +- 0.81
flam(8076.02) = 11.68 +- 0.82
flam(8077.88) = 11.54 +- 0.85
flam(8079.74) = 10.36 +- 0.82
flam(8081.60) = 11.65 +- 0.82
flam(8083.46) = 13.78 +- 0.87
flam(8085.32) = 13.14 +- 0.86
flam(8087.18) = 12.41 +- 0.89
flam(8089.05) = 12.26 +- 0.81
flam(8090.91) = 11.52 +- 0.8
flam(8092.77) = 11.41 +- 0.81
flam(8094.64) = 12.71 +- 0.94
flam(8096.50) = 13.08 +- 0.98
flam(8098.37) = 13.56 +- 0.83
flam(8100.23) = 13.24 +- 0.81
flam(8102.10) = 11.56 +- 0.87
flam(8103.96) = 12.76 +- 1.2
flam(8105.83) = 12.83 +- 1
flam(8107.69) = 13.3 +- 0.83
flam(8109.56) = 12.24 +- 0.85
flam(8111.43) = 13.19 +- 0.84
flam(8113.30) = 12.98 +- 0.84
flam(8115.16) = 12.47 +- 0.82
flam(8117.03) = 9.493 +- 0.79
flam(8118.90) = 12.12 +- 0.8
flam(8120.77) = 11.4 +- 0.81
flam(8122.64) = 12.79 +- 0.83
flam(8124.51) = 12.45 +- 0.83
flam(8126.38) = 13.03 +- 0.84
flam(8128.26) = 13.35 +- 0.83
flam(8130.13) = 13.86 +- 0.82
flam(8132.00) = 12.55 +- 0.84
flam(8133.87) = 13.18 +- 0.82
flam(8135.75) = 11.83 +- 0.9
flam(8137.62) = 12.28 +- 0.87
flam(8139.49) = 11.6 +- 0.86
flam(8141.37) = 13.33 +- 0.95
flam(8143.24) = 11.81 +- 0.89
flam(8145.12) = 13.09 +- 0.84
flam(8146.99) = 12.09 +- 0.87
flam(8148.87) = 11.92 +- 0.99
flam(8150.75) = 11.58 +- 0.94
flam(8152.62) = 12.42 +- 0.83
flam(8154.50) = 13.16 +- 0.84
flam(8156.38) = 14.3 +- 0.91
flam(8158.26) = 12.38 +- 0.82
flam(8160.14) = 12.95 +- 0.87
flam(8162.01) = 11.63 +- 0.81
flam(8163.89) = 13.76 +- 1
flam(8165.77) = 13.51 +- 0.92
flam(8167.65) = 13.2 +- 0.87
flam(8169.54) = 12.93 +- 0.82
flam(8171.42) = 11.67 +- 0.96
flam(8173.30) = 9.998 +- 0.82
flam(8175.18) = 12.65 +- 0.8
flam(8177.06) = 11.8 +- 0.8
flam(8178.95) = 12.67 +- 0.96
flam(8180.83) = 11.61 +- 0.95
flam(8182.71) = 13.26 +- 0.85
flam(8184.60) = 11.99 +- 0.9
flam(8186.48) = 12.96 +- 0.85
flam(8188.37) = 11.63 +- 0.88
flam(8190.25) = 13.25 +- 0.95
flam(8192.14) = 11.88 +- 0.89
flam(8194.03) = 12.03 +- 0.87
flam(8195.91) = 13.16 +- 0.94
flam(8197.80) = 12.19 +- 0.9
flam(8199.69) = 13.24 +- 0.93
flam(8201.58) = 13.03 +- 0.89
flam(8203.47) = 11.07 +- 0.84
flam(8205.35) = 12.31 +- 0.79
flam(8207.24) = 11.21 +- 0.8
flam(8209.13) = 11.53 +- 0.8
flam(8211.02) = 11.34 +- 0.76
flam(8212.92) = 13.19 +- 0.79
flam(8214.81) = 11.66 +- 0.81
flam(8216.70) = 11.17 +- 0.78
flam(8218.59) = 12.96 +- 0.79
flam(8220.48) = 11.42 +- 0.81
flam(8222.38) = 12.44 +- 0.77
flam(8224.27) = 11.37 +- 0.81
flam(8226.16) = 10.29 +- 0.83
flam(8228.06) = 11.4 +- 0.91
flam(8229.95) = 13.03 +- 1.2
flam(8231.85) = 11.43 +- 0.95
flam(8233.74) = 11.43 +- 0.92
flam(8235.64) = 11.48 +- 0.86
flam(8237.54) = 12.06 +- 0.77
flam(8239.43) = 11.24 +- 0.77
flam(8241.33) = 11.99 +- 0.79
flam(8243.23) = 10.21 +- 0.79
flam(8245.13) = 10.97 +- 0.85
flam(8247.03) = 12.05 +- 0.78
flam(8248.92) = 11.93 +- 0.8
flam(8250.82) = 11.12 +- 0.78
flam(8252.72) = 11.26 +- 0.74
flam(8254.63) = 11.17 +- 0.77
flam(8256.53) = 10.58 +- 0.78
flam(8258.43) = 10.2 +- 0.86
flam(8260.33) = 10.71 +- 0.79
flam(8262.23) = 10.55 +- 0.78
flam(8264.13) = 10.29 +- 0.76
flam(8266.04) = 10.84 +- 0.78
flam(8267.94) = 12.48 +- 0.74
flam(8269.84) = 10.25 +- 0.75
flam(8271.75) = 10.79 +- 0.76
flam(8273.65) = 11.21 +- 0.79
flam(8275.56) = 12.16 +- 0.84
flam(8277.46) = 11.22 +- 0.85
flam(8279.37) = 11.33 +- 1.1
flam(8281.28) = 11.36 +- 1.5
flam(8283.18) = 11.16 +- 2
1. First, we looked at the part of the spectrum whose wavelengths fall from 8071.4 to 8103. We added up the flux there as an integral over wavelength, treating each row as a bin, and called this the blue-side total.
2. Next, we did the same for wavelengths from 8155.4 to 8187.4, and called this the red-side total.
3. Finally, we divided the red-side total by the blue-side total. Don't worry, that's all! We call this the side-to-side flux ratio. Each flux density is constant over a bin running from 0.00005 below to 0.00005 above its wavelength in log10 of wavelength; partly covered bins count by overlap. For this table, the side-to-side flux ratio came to 1.04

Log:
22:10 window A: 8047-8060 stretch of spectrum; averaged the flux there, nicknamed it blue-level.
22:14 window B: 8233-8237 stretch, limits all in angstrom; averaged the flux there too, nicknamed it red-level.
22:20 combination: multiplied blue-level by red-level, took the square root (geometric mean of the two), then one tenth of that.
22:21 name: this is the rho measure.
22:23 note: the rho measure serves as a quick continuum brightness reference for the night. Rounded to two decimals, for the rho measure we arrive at 1.21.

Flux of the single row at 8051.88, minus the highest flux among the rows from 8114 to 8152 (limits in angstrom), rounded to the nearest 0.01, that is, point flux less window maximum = -1.12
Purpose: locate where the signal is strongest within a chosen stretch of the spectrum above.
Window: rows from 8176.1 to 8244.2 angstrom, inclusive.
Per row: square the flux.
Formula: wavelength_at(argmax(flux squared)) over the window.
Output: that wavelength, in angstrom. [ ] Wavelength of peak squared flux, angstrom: 8182.71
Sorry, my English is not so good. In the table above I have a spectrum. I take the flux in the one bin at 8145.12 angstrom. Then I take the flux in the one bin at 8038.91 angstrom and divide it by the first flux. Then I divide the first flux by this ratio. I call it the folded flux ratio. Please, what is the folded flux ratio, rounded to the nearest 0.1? 13.2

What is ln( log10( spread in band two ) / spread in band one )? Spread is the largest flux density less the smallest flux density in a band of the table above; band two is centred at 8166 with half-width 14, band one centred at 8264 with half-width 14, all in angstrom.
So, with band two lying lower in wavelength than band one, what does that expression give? -1.3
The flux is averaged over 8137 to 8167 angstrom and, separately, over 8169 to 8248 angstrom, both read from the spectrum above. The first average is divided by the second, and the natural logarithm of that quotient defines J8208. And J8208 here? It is 0.06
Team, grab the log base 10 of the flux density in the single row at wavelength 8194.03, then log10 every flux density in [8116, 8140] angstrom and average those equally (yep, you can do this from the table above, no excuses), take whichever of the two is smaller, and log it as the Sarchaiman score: 1.080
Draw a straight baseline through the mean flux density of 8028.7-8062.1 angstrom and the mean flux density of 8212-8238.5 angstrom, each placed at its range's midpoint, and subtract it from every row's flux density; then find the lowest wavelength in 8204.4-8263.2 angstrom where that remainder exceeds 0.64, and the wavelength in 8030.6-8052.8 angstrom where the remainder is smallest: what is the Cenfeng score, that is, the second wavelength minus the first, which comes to -181.4 angstrom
